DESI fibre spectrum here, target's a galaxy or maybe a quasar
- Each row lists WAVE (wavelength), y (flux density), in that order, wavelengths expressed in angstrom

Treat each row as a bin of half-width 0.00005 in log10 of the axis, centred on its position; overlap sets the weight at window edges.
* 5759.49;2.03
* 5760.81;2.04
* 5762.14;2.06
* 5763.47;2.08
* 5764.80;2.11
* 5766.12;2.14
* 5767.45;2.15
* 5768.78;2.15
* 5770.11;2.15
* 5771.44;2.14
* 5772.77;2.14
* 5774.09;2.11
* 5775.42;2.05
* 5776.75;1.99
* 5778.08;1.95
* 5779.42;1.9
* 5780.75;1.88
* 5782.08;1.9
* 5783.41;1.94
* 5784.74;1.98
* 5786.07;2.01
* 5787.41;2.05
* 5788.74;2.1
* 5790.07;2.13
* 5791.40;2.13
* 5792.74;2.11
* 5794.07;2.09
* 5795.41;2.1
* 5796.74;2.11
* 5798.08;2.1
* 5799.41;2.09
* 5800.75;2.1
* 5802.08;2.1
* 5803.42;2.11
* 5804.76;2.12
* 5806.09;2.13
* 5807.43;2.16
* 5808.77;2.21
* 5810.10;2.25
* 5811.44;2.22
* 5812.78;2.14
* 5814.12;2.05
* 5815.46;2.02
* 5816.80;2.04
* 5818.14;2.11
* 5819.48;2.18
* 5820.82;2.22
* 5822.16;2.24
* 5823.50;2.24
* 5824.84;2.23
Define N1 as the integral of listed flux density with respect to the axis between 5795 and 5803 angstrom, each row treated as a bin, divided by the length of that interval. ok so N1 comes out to 2.10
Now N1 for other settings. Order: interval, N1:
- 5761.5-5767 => 2.10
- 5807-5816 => 2.15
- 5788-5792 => 2.12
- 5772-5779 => 2.04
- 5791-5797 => 2.11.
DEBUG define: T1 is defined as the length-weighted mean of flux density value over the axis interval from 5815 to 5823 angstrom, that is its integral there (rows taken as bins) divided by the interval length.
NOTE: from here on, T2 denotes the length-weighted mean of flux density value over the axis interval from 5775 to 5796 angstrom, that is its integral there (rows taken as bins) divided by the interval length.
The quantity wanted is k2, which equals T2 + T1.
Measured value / 4.16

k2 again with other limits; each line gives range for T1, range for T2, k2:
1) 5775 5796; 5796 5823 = 4.15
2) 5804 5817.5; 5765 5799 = 4.19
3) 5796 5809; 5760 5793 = 4.17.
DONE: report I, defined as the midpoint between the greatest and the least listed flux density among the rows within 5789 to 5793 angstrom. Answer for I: 2.12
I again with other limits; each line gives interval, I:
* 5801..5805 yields 2.11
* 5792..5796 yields 2.10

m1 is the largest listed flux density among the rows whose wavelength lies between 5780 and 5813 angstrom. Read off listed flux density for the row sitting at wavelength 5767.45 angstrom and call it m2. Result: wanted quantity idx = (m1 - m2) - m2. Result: -2.05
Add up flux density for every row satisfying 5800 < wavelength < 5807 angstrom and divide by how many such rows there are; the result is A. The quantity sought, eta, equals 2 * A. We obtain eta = 4.2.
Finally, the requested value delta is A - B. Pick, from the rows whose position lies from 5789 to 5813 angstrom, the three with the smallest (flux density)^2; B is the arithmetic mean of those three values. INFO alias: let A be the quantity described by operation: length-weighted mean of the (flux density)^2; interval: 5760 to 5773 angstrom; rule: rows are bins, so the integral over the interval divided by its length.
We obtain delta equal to 0.09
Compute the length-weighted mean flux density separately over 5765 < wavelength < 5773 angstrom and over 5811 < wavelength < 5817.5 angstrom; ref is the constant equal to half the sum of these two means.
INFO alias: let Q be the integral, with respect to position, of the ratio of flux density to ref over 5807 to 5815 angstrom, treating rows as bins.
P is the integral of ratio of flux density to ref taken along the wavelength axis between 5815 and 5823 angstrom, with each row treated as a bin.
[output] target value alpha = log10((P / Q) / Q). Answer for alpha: -0.92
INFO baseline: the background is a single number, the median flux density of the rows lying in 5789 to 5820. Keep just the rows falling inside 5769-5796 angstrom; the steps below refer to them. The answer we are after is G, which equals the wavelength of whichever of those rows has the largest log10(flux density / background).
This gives 5770.11 angstrom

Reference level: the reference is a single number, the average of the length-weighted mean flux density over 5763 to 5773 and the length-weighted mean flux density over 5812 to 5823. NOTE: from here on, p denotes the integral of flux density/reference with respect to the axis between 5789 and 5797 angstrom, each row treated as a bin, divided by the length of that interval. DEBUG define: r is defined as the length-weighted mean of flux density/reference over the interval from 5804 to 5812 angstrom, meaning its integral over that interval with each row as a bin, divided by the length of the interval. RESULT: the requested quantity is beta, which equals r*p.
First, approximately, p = 0.992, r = 1.02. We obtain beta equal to 1.02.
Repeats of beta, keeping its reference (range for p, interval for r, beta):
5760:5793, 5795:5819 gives 0.96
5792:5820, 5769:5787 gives 0.94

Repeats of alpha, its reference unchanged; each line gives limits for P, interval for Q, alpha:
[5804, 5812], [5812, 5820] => -0.88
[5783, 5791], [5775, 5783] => -0.84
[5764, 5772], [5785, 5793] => -0.88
